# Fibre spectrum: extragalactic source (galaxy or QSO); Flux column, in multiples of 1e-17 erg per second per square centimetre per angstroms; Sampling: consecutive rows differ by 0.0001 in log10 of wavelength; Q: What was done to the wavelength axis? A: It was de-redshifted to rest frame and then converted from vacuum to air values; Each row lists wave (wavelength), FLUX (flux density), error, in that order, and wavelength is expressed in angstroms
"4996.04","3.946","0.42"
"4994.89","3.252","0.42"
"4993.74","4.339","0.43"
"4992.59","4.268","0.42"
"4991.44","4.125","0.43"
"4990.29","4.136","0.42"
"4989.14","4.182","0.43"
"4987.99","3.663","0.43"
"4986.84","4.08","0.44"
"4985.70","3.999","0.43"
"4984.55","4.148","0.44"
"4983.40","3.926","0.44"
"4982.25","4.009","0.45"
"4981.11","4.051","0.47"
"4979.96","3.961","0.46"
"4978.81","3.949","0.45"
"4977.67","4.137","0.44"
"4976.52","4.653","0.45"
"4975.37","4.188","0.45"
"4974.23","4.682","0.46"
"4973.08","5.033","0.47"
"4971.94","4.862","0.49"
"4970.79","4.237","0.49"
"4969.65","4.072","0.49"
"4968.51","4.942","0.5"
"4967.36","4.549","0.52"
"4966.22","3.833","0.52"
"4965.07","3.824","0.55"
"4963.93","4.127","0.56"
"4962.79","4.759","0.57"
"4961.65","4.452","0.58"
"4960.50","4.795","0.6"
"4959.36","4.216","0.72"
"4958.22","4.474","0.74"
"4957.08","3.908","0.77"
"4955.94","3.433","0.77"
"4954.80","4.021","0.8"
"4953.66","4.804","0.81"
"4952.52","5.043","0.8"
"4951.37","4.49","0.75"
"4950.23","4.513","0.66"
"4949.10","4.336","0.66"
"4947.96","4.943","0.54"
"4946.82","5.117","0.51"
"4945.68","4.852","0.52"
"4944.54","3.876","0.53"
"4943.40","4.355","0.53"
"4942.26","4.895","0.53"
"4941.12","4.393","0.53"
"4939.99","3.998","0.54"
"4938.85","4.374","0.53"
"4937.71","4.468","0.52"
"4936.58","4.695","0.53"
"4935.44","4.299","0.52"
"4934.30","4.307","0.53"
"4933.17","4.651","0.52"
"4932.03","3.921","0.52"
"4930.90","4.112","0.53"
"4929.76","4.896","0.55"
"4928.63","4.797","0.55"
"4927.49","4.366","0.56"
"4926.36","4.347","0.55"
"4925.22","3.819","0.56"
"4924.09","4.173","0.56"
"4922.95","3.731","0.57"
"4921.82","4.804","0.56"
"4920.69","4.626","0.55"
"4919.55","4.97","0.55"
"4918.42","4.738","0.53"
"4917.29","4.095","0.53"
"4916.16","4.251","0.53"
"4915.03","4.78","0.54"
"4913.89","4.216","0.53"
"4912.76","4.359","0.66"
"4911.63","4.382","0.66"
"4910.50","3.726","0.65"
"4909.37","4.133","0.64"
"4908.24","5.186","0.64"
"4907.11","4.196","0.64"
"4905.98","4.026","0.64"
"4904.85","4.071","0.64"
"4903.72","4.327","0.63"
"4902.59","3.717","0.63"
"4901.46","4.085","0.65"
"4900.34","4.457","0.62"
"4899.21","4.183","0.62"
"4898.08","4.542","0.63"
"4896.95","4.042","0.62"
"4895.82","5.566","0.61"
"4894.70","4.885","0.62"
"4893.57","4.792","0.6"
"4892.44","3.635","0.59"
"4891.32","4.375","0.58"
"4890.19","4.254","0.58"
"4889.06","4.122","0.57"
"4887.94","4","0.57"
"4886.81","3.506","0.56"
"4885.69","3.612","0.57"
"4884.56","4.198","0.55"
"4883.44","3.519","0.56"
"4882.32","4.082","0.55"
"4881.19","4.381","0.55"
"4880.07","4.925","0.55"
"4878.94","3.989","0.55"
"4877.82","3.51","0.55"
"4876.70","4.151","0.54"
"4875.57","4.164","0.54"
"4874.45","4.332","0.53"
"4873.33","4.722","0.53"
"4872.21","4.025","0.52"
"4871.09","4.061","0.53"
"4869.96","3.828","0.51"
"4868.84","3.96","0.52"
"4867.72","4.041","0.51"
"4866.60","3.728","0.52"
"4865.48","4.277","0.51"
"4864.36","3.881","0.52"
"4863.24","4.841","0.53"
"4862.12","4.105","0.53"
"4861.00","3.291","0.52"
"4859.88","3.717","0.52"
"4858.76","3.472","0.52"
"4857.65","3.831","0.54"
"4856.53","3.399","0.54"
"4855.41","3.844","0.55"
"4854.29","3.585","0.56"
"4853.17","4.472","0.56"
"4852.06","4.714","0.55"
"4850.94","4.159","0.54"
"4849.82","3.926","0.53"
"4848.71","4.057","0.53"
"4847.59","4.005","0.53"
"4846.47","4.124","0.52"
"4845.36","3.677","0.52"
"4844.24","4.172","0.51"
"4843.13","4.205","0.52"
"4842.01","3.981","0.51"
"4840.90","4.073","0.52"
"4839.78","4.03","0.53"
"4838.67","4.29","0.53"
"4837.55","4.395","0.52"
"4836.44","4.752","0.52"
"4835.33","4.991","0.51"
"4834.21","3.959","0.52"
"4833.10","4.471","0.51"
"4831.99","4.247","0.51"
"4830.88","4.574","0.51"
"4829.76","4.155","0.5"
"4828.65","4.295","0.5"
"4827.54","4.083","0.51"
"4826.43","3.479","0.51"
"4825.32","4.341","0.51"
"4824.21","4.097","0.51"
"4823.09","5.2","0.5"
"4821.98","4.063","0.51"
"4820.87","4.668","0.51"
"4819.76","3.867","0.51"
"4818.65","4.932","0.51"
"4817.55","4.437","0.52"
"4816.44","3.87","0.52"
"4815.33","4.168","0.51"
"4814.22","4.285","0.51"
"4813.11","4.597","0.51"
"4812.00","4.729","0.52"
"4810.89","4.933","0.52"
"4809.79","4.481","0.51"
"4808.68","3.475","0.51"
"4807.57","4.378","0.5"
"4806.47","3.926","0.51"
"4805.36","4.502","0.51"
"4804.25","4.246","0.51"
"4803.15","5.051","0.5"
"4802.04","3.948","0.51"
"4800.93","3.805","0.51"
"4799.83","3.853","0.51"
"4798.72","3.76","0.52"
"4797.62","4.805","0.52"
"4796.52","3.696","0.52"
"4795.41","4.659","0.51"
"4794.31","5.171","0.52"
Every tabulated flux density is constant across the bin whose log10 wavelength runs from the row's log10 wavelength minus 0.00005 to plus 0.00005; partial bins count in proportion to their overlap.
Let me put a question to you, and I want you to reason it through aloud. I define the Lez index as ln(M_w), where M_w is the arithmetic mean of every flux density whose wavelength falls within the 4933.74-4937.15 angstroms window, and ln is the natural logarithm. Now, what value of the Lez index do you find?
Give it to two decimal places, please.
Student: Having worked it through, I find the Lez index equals 1.49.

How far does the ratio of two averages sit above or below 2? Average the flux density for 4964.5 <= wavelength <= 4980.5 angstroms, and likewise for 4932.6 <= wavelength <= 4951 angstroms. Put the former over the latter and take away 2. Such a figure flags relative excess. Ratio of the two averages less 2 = -1.03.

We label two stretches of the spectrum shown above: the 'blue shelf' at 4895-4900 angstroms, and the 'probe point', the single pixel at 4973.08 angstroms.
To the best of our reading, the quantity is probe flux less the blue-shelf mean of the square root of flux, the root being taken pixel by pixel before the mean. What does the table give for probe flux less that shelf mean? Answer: 2.9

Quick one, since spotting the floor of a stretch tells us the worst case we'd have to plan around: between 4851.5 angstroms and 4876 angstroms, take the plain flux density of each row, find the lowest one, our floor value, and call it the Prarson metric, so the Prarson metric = 3.291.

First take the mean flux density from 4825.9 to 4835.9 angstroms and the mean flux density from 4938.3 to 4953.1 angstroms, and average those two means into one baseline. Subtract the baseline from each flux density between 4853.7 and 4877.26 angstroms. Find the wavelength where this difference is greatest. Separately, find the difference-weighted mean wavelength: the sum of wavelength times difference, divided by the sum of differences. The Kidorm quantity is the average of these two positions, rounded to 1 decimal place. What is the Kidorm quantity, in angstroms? 4862.7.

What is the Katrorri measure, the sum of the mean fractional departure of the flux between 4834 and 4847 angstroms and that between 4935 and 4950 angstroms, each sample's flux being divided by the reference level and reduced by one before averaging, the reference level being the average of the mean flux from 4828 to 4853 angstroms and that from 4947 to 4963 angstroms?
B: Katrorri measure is 0.01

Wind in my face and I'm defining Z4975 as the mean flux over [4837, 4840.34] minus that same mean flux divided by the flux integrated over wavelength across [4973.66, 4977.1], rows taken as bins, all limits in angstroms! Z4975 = 3.96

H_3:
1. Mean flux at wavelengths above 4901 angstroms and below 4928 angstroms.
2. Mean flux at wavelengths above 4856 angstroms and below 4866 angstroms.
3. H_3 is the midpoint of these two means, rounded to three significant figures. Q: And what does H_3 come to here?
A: 4.08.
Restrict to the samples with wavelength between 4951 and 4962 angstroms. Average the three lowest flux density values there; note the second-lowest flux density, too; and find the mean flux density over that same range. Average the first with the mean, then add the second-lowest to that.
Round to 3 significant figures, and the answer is 7.98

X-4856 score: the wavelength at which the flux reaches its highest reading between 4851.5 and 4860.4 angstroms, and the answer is 4852.06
